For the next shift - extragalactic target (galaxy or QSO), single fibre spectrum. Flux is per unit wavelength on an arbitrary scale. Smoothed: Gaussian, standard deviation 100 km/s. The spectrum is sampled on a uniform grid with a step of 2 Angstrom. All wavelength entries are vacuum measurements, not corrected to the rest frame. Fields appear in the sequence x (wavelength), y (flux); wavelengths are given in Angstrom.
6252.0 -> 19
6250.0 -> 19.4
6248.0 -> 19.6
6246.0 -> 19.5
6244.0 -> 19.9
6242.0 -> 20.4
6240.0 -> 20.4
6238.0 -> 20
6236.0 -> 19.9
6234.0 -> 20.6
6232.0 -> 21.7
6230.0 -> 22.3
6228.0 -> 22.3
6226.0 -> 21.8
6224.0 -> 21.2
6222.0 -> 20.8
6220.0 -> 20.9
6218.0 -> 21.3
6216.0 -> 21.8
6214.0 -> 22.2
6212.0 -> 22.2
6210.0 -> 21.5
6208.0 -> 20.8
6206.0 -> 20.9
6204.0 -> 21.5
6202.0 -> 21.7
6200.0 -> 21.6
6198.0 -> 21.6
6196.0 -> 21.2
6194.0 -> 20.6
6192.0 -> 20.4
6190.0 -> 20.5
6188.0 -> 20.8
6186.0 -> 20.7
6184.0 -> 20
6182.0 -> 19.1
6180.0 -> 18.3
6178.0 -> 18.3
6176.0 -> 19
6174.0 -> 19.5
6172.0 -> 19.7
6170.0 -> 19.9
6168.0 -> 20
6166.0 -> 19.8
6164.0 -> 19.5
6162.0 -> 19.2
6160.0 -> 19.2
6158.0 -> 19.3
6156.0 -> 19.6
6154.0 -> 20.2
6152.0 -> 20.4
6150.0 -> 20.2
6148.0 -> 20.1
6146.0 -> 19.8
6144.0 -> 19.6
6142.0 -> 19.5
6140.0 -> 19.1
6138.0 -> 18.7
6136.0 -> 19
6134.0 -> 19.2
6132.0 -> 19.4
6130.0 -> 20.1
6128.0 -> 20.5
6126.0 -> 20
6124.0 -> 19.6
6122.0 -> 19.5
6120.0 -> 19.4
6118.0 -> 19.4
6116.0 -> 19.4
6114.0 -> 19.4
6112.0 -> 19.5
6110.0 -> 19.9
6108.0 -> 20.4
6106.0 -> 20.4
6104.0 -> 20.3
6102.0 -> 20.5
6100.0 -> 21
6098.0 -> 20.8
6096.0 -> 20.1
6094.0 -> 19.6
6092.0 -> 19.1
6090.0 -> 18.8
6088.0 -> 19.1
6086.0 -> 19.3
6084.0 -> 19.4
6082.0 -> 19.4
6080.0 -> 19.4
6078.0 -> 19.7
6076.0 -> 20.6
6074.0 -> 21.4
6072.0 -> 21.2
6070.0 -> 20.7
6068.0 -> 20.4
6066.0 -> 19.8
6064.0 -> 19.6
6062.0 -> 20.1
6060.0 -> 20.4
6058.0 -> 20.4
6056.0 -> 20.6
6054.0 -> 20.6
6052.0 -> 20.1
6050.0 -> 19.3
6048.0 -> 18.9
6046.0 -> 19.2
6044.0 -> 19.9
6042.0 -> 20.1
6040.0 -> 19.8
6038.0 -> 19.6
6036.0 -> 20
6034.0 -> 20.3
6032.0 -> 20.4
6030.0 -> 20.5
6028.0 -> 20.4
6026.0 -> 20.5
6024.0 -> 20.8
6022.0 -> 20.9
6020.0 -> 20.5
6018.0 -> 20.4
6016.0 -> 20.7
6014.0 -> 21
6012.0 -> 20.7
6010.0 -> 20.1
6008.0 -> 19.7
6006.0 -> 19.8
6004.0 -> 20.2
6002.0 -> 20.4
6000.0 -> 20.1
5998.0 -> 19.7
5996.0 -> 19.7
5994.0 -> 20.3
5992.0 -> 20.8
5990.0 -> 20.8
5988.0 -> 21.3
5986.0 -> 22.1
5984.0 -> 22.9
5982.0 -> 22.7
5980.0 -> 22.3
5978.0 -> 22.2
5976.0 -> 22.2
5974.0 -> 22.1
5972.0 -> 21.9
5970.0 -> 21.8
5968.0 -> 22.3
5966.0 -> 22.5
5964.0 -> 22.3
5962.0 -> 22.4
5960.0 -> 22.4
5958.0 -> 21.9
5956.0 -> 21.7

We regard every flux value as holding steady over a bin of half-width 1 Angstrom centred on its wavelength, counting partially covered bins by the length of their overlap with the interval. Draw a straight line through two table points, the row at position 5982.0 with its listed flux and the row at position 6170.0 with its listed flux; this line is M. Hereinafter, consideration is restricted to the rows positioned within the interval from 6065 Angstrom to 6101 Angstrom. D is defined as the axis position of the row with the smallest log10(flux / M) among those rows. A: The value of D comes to 6090.0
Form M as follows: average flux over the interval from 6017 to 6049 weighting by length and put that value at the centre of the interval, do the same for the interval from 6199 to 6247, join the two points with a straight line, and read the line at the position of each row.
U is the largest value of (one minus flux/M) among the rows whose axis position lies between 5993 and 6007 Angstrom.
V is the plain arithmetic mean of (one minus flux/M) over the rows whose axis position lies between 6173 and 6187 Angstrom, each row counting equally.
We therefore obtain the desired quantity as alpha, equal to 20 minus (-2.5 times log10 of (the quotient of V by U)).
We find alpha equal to 22.0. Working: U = 0.013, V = 0.08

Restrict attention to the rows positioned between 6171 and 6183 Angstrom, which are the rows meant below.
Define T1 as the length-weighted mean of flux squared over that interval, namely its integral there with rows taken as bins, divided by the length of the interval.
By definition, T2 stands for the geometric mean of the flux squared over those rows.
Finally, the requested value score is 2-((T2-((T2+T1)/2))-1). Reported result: 3.29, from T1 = 361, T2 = 360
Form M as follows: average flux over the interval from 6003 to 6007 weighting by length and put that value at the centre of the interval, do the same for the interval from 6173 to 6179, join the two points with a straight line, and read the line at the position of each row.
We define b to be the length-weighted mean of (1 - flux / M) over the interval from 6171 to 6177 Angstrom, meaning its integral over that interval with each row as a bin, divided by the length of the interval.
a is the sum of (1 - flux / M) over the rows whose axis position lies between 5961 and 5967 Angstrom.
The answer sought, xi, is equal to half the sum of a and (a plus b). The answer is -0.33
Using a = -0.32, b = -0.024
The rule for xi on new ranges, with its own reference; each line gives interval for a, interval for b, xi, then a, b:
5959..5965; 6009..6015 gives -0.33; -0.31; -0.032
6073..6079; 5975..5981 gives -0.21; -0.15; -0.102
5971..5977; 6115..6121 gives -0.28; -0.28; -0.005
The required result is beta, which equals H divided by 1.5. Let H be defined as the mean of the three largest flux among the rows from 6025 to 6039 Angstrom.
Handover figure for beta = 13.6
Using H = 20.5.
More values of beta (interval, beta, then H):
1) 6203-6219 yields 14.7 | 22.1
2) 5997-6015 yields 13.8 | 20.7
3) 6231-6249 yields 13.9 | 20.9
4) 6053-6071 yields 13.8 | 20.6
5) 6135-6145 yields 12.9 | 19.4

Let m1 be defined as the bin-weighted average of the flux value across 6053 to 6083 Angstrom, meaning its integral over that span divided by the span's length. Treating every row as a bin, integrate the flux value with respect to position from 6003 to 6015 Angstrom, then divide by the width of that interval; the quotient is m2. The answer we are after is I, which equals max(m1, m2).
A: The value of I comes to 20.3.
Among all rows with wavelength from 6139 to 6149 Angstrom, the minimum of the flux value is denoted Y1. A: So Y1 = 19.1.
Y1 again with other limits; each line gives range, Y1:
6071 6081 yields 19.4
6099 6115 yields 19.4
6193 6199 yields 20.6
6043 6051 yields 18.9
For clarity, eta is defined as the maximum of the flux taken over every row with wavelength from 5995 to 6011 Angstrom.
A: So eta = 20.4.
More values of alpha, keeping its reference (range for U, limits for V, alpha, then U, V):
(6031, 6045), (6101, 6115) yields 19.8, 0.028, 0.02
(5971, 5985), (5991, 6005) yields 17.5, -0.105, -0.01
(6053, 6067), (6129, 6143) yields 20.7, 0.034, 0.07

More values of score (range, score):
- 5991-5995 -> 3.06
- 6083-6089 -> 3.02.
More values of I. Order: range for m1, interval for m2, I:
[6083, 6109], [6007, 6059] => 20.2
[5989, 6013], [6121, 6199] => 20.2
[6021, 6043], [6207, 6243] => 21.2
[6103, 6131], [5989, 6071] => 20.2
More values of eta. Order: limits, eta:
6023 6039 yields 20.8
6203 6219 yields 22.2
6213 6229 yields 22.3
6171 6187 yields 20.7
